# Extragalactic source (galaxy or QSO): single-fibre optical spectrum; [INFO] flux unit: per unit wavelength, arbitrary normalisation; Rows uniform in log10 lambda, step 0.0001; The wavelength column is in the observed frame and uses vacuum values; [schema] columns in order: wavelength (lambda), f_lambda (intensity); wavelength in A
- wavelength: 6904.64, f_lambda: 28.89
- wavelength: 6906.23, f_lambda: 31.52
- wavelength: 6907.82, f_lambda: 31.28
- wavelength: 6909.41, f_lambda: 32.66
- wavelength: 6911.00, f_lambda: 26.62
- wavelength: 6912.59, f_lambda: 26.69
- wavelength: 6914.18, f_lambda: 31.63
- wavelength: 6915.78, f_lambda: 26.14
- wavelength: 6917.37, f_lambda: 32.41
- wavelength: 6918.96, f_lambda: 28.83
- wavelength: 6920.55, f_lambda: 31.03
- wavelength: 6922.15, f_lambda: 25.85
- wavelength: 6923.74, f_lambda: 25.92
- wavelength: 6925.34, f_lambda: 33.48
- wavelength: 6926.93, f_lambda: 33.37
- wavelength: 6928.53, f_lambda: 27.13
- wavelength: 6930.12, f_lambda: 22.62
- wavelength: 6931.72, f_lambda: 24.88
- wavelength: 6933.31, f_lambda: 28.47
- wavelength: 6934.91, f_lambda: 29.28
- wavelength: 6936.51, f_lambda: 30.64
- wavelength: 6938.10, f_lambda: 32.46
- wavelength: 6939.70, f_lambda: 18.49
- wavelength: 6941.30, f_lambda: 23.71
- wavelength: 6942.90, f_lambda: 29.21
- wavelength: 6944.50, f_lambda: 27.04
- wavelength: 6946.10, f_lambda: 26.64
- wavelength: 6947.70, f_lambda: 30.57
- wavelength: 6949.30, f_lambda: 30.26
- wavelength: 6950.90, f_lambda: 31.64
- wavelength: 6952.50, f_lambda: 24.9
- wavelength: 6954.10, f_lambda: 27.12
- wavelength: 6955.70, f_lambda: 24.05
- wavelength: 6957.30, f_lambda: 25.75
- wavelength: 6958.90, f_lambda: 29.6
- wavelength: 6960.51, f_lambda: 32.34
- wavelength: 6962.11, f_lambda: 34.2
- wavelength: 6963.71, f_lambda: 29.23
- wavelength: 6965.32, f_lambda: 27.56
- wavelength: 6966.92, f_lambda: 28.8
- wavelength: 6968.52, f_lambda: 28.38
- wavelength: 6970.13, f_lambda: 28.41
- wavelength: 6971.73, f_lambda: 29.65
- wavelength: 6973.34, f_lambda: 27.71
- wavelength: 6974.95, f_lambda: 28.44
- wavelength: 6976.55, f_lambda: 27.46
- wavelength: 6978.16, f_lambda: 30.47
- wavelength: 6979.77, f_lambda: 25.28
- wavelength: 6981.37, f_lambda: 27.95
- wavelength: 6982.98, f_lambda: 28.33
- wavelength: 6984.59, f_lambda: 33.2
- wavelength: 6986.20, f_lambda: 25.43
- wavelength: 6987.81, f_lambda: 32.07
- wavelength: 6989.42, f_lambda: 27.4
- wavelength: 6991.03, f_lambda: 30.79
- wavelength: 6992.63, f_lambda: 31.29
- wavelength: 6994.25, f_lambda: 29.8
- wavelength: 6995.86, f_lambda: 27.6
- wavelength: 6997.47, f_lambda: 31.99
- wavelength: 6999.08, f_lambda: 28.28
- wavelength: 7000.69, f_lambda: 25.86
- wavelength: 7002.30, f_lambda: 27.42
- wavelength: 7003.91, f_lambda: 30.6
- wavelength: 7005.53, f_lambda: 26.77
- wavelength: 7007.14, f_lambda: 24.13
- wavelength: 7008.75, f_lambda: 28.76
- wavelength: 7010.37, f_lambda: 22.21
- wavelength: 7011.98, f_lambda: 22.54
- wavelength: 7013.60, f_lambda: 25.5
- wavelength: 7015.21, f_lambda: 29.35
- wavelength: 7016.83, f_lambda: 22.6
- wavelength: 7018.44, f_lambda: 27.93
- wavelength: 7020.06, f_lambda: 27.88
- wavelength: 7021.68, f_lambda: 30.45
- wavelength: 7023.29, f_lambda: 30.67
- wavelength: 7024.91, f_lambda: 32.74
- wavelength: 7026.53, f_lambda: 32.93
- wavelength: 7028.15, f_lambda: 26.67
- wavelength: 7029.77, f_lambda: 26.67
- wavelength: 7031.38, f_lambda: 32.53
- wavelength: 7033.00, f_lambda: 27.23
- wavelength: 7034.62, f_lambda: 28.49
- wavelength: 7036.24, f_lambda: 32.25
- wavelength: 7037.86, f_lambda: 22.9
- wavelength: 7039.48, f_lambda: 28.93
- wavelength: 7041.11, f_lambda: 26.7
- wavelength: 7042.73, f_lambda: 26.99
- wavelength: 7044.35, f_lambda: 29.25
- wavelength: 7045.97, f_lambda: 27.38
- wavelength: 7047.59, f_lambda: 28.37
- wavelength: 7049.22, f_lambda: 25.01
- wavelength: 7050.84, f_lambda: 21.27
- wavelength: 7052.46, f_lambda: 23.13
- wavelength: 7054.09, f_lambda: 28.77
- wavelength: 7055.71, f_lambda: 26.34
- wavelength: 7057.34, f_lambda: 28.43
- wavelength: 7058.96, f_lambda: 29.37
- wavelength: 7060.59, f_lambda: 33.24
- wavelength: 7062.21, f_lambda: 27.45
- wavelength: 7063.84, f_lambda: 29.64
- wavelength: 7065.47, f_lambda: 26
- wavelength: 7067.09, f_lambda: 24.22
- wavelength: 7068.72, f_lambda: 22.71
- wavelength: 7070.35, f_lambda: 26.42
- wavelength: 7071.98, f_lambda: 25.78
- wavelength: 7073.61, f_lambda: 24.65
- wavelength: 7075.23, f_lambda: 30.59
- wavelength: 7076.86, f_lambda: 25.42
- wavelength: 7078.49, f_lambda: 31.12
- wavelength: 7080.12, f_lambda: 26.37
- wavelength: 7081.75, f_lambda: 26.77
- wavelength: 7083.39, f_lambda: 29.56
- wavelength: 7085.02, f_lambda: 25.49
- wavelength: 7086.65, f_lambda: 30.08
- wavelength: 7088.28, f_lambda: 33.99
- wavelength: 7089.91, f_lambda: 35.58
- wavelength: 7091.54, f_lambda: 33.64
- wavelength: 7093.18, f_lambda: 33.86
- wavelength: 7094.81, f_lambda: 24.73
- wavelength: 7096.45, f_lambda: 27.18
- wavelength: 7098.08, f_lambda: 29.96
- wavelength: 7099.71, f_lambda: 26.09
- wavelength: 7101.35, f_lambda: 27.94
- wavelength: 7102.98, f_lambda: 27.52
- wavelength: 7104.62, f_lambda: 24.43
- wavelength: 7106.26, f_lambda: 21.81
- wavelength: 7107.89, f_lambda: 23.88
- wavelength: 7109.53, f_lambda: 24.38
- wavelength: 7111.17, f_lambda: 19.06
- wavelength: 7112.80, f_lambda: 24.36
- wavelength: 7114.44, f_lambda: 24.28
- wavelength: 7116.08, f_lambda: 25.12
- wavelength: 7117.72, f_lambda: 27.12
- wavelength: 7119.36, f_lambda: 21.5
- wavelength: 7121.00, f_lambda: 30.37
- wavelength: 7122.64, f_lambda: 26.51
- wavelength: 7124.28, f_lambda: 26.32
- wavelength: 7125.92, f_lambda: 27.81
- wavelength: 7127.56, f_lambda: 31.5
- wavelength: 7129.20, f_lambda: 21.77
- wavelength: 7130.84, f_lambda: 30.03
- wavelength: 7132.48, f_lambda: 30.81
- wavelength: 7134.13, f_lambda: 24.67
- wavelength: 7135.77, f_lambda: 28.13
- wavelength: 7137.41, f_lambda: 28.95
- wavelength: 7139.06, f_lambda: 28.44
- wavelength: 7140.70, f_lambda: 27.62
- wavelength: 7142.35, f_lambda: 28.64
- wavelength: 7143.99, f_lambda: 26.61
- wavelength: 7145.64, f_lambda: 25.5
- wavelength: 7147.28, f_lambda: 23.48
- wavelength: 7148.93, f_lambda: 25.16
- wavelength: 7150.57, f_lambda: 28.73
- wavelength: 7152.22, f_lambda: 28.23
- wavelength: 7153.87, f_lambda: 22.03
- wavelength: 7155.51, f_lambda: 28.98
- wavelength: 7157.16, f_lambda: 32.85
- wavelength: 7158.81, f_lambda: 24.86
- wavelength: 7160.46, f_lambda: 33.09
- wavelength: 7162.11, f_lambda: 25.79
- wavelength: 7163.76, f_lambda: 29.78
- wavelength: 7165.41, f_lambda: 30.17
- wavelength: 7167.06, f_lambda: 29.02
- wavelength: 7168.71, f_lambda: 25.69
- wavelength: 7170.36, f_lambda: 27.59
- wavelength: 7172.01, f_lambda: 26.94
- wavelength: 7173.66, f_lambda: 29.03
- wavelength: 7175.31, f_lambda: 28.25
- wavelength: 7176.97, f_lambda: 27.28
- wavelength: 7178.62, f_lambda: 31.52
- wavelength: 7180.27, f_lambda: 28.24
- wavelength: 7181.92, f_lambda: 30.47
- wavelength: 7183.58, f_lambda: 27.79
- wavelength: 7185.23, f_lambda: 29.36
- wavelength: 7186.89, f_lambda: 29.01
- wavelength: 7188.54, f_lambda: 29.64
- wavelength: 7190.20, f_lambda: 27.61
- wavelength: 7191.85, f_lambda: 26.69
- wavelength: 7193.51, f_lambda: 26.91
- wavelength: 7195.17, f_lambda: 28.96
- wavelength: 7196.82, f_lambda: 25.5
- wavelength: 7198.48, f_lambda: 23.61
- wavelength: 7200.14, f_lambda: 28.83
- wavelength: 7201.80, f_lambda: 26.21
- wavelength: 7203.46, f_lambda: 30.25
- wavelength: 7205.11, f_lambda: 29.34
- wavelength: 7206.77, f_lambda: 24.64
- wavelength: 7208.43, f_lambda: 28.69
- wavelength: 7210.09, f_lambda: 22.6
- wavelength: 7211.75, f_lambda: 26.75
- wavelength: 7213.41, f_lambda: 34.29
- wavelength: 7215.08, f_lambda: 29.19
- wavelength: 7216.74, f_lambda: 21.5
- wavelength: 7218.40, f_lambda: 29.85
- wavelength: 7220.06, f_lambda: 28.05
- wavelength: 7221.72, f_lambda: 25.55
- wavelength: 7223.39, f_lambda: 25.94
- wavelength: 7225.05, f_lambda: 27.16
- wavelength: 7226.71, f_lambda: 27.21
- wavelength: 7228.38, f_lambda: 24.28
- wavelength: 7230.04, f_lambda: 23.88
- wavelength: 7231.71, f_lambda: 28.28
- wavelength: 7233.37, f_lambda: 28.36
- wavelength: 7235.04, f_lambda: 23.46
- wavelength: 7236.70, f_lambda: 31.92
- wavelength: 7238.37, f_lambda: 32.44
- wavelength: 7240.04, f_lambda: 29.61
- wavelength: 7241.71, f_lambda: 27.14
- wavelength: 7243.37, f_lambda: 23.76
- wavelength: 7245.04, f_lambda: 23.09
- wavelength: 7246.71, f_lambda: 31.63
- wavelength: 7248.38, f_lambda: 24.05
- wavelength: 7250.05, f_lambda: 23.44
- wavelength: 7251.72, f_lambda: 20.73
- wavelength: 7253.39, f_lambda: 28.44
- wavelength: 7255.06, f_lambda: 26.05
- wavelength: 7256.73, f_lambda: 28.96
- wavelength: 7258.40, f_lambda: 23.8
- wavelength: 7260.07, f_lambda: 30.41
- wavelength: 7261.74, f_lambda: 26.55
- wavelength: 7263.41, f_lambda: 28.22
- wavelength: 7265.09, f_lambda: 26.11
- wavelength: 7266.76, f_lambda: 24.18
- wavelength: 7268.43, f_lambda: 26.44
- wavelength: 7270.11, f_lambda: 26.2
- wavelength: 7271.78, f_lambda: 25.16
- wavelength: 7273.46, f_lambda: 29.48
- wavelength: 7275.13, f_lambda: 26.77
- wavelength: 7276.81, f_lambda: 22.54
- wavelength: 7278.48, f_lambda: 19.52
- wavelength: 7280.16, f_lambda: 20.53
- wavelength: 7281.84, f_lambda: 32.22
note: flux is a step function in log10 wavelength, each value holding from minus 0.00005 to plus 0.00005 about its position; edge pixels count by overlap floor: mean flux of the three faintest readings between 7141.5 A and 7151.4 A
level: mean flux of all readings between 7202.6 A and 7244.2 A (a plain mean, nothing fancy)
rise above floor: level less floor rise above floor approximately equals 2.7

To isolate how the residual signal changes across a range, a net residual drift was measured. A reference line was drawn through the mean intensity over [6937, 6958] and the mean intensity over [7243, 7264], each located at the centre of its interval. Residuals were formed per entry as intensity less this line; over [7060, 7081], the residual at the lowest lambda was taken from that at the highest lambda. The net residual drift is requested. -6.8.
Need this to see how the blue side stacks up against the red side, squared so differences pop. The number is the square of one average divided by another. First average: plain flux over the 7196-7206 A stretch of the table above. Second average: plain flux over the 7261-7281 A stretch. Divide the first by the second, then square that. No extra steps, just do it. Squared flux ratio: 1.178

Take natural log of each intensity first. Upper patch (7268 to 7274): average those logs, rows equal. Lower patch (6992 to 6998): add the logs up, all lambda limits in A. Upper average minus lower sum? -10.3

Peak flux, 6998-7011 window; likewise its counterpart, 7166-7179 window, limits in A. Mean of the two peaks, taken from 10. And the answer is -21.1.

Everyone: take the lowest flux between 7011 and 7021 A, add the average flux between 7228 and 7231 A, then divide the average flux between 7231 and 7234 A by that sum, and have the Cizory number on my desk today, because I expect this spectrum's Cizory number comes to 0.607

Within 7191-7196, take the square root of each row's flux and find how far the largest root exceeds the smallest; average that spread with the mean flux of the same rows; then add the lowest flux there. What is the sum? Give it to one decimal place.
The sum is 40.6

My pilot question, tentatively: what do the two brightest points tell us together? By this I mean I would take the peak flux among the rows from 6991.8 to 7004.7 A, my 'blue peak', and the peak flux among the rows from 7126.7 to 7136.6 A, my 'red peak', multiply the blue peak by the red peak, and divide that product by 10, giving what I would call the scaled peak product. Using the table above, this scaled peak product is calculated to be 101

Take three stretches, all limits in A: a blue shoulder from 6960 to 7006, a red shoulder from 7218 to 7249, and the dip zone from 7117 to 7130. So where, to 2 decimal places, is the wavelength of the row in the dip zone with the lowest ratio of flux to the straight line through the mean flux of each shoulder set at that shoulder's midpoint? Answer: 7119.36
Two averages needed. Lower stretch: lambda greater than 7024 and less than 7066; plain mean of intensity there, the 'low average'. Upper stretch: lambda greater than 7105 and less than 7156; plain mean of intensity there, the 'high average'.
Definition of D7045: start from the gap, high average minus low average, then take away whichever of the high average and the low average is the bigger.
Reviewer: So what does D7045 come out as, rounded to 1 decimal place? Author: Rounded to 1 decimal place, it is -29.9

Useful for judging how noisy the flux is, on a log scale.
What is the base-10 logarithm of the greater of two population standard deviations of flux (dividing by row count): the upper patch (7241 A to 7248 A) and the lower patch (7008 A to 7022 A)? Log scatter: 0.53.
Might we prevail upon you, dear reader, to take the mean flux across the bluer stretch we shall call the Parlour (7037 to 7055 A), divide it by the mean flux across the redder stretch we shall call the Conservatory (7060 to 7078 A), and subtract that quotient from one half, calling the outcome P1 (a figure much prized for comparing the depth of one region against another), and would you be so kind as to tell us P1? -0.475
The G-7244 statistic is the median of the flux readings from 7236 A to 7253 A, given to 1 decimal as 25.6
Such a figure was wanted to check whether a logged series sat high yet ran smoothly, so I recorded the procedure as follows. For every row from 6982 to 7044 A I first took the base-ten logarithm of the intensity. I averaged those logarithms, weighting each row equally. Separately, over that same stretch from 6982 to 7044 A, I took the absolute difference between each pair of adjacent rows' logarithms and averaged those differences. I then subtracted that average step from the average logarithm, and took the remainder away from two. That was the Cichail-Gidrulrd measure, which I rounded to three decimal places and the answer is 0.606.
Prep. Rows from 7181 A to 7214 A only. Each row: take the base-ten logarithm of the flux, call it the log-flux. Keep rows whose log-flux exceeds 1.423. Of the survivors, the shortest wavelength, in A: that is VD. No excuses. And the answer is 7181.92 A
